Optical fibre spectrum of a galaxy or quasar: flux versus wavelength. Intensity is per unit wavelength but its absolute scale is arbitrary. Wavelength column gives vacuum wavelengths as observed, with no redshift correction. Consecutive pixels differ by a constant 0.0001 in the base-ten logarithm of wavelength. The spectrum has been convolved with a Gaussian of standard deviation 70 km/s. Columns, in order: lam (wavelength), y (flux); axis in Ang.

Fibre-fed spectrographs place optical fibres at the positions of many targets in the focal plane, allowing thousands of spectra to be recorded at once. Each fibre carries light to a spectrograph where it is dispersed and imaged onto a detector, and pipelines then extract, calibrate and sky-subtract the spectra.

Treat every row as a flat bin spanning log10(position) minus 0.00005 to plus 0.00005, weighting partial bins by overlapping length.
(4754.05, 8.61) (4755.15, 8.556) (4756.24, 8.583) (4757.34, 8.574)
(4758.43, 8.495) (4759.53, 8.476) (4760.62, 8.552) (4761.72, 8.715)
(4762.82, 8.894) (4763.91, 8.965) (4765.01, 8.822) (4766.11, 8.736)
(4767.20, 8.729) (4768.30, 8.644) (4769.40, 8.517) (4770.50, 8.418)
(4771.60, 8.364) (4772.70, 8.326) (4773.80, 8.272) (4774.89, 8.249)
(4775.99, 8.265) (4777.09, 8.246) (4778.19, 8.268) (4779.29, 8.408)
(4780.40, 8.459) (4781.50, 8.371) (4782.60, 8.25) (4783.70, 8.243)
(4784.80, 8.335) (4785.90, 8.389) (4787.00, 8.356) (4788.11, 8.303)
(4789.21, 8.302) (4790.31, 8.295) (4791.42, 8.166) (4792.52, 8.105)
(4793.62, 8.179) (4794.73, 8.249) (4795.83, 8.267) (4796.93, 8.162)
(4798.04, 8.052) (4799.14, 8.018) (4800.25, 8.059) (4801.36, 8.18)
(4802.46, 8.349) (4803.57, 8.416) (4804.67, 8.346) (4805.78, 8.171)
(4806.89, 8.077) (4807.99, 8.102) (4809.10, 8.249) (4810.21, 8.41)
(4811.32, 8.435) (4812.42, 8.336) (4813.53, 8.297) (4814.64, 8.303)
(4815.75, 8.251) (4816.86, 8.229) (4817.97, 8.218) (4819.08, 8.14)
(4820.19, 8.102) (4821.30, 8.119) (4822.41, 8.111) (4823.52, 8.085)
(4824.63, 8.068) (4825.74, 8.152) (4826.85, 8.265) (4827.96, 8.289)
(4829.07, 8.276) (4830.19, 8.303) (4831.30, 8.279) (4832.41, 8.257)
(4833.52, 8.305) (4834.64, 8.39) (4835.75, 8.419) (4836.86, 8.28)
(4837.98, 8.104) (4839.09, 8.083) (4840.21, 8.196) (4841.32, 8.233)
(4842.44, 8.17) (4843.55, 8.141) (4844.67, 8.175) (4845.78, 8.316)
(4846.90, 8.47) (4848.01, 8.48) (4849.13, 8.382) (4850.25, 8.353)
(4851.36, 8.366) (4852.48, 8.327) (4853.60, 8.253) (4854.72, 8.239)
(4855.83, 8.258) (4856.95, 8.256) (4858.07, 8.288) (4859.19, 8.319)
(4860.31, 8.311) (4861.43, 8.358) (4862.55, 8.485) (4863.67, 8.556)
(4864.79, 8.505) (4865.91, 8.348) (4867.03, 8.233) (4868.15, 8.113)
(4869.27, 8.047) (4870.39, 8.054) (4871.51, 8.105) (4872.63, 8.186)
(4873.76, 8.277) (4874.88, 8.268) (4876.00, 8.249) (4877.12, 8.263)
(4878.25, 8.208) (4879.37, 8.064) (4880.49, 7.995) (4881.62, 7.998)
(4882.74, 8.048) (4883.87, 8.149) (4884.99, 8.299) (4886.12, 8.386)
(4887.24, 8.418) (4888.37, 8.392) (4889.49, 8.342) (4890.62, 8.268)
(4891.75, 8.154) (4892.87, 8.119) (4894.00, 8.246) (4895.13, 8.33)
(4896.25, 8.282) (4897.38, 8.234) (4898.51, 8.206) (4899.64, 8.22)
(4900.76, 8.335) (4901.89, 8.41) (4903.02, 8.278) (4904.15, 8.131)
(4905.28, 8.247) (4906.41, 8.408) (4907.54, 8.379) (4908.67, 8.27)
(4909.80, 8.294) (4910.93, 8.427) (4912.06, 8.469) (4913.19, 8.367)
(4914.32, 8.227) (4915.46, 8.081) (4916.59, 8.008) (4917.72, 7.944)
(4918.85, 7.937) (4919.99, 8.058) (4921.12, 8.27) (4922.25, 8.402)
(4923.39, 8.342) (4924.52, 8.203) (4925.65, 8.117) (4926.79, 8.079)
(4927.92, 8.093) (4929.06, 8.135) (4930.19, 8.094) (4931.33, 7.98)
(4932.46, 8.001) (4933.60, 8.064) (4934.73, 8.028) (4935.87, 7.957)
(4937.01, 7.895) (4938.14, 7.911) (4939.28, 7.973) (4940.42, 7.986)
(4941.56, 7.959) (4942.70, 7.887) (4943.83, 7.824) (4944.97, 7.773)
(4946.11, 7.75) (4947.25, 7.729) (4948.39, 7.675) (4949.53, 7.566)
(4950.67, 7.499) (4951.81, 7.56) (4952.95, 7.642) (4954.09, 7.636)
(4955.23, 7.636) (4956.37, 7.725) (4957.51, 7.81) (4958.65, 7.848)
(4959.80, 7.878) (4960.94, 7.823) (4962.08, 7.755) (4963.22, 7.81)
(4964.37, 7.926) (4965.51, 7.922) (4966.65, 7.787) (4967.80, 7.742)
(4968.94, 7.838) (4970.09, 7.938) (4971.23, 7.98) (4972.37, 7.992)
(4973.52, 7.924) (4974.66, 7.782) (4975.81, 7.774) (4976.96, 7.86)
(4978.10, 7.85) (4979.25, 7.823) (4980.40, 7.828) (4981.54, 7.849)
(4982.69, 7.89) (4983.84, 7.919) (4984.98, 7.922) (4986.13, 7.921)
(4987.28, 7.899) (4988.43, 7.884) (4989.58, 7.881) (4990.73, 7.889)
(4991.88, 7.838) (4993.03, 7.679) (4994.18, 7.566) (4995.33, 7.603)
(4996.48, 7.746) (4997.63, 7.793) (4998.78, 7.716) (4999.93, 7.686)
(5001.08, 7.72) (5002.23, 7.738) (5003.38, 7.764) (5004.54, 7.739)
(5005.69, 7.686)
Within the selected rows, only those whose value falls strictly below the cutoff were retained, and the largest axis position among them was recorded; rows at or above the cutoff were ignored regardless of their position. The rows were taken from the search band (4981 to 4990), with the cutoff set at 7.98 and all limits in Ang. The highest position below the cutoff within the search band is 4989.58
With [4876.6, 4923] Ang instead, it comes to 4918.85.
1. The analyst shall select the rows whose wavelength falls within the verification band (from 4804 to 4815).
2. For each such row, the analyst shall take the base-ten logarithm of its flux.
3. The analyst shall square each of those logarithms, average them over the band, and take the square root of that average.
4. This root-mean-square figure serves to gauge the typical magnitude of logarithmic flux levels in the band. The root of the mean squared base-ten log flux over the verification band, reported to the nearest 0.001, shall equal 0.918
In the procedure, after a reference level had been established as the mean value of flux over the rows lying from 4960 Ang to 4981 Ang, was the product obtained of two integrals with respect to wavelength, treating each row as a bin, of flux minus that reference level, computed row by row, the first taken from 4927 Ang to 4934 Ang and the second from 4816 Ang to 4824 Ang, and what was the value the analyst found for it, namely 3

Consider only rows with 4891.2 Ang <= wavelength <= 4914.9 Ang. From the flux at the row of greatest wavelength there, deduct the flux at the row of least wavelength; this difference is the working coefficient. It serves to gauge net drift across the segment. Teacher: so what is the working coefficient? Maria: 0.07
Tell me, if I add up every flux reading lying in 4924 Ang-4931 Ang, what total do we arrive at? 48.7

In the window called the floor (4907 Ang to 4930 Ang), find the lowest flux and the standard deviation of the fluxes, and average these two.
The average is 4.05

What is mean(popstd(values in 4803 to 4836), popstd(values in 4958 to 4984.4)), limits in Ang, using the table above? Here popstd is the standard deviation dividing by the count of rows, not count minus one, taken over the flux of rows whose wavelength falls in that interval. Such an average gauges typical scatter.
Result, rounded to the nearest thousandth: 0.089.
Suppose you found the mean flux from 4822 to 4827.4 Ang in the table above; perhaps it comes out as 8.14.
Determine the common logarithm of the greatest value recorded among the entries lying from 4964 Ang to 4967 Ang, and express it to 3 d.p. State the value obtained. 0.899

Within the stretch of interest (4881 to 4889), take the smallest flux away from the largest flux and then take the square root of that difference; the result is 0.65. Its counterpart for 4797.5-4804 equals 0.63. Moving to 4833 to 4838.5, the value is 0.56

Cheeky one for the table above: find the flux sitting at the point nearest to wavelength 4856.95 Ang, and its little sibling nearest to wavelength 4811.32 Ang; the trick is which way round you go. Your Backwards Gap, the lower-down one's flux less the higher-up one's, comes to 0.18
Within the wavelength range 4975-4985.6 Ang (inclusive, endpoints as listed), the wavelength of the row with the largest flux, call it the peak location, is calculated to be 4984.98 Ang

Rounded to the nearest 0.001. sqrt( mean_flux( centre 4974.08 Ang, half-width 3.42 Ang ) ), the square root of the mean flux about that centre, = 2.808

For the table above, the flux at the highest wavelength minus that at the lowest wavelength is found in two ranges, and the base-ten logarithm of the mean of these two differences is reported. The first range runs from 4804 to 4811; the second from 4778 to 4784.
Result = -1.71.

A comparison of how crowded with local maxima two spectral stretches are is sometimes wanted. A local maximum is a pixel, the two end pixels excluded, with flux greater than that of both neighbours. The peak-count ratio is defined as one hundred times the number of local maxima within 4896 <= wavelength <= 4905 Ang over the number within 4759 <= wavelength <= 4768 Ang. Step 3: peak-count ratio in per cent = 100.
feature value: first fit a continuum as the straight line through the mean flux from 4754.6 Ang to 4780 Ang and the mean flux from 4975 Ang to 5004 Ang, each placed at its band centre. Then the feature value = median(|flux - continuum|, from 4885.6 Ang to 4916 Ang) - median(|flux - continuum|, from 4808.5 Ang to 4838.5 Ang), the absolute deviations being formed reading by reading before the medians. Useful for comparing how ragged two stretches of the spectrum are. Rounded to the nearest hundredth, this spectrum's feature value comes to 0.12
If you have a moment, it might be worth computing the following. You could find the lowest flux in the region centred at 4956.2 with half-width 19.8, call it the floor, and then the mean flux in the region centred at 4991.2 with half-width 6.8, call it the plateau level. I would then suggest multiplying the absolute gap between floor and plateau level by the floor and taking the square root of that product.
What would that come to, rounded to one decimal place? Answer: 1.5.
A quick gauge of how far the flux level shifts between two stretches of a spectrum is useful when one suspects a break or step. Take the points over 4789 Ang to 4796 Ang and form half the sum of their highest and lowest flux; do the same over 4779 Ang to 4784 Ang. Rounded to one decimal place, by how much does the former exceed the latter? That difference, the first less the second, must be -0.1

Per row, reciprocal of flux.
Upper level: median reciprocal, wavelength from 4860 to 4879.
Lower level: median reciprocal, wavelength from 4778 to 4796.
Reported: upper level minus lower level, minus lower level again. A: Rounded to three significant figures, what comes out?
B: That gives -0.120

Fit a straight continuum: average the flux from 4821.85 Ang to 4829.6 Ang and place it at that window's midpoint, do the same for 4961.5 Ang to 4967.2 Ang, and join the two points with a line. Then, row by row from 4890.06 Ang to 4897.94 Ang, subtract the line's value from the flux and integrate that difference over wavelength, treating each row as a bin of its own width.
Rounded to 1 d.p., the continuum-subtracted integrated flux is 1.7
